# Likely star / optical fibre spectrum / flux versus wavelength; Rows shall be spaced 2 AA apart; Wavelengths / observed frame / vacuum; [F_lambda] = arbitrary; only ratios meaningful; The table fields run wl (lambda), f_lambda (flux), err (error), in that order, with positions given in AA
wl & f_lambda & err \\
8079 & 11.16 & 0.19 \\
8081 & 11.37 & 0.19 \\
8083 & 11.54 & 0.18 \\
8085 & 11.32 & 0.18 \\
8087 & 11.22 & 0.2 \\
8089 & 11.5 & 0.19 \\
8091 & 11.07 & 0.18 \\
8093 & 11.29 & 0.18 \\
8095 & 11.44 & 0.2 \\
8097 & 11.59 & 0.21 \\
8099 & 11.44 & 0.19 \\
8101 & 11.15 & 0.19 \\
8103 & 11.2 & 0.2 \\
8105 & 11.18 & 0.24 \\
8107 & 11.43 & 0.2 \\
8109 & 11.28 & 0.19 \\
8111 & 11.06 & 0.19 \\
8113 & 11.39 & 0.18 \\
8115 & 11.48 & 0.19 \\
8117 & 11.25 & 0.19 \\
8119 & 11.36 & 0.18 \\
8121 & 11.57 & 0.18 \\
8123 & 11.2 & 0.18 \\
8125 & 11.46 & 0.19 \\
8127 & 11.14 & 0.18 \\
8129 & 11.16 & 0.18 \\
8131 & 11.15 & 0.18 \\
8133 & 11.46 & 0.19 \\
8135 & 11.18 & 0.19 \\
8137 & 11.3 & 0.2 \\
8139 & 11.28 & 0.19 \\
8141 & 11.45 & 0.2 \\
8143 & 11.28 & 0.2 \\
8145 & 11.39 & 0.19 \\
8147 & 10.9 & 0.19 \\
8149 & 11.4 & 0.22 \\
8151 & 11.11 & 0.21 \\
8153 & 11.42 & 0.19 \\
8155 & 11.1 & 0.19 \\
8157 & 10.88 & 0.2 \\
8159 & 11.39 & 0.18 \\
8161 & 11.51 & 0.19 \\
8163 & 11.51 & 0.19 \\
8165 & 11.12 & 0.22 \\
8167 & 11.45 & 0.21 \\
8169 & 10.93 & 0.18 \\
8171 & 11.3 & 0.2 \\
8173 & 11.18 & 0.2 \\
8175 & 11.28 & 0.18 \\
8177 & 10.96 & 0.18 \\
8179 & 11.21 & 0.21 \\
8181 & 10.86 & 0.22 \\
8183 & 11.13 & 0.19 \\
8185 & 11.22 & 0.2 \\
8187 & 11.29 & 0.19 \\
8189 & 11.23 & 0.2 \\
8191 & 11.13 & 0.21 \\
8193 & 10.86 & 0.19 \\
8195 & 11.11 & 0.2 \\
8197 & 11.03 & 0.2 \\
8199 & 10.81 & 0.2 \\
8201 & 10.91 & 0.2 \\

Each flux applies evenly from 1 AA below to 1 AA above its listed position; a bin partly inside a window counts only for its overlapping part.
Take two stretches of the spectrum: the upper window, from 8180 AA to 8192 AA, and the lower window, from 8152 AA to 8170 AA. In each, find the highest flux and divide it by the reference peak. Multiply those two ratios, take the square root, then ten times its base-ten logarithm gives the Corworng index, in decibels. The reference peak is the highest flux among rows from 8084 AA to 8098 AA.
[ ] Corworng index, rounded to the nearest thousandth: -0.072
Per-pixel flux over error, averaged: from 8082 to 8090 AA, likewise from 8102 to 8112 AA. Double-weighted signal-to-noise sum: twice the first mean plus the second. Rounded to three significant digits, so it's 177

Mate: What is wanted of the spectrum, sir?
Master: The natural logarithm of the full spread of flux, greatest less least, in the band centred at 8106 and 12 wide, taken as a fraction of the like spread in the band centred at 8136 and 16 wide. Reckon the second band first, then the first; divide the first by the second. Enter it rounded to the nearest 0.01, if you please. 0.18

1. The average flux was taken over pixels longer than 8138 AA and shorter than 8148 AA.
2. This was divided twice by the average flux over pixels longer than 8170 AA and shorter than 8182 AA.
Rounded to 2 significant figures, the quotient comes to 0.091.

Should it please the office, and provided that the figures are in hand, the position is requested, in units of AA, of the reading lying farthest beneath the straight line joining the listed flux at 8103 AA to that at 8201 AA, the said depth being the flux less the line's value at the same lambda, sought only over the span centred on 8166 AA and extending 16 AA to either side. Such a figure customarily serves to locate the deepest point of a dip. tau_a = 8157 AA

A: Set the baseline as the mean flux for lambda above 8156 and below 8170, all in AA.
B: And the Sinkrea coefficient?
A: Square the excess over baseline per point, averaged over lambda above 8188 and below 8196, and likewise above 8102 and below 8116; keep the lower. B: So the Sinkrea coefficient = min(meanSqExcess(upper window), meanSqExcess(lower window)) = 0.021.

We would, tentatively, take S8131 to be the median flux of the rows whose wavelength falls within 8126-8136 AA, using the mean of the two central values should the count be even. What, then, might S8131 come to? 11.16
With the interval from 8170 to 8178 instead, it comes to 11.23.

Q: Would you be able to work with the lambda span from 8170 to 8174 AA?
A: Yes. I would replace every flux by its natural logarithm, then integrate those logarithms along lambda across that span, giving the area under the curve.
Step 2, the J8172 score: 9.68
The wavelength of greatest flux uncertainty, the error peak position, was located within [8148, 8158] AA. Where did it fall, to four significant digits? 8149 AA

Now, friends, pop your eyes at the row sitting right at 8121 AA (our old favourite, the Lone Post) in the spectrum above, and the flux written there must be 11.57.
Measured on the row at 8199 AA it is 10.81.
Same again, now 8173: 11.18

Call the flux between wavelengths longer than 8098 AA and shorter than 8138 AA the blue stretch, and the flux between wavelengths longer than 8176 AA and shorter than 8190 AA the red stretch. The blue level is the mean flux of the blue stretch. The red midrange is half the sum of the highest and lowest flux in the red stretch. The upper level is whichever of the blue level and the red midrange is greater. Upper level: 11.3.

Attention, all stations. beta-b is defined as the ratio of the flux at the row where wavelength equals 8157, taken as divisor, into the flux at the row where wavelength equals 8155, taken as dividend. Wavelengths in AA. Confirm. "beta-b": 1.02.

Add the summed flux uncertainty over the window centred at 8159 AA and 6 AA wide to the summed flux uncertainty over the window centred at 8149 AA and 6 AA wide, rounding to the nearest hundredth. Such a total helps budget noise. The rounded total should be 1.19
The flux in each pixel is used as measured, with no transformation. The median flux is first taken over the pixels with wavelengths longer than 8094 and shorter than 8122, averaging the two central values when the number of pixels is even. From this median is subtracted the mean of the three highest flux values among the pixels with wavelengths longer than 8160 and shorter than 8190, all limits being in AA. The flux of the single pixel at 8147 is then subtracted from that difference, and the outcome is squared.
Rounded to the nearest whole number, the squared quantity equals 121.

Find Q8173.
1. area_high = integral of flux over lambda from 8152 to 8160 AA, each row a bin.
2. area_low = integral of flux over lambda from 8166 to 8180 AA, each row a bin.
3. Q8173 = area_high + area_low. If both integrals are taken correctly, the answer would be 246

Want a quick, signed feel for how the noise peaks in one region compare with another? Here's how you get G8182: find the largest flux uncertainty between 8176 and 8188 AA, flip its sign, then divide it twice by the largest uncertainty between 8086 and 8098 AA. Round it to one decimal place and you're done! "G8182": -5.0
